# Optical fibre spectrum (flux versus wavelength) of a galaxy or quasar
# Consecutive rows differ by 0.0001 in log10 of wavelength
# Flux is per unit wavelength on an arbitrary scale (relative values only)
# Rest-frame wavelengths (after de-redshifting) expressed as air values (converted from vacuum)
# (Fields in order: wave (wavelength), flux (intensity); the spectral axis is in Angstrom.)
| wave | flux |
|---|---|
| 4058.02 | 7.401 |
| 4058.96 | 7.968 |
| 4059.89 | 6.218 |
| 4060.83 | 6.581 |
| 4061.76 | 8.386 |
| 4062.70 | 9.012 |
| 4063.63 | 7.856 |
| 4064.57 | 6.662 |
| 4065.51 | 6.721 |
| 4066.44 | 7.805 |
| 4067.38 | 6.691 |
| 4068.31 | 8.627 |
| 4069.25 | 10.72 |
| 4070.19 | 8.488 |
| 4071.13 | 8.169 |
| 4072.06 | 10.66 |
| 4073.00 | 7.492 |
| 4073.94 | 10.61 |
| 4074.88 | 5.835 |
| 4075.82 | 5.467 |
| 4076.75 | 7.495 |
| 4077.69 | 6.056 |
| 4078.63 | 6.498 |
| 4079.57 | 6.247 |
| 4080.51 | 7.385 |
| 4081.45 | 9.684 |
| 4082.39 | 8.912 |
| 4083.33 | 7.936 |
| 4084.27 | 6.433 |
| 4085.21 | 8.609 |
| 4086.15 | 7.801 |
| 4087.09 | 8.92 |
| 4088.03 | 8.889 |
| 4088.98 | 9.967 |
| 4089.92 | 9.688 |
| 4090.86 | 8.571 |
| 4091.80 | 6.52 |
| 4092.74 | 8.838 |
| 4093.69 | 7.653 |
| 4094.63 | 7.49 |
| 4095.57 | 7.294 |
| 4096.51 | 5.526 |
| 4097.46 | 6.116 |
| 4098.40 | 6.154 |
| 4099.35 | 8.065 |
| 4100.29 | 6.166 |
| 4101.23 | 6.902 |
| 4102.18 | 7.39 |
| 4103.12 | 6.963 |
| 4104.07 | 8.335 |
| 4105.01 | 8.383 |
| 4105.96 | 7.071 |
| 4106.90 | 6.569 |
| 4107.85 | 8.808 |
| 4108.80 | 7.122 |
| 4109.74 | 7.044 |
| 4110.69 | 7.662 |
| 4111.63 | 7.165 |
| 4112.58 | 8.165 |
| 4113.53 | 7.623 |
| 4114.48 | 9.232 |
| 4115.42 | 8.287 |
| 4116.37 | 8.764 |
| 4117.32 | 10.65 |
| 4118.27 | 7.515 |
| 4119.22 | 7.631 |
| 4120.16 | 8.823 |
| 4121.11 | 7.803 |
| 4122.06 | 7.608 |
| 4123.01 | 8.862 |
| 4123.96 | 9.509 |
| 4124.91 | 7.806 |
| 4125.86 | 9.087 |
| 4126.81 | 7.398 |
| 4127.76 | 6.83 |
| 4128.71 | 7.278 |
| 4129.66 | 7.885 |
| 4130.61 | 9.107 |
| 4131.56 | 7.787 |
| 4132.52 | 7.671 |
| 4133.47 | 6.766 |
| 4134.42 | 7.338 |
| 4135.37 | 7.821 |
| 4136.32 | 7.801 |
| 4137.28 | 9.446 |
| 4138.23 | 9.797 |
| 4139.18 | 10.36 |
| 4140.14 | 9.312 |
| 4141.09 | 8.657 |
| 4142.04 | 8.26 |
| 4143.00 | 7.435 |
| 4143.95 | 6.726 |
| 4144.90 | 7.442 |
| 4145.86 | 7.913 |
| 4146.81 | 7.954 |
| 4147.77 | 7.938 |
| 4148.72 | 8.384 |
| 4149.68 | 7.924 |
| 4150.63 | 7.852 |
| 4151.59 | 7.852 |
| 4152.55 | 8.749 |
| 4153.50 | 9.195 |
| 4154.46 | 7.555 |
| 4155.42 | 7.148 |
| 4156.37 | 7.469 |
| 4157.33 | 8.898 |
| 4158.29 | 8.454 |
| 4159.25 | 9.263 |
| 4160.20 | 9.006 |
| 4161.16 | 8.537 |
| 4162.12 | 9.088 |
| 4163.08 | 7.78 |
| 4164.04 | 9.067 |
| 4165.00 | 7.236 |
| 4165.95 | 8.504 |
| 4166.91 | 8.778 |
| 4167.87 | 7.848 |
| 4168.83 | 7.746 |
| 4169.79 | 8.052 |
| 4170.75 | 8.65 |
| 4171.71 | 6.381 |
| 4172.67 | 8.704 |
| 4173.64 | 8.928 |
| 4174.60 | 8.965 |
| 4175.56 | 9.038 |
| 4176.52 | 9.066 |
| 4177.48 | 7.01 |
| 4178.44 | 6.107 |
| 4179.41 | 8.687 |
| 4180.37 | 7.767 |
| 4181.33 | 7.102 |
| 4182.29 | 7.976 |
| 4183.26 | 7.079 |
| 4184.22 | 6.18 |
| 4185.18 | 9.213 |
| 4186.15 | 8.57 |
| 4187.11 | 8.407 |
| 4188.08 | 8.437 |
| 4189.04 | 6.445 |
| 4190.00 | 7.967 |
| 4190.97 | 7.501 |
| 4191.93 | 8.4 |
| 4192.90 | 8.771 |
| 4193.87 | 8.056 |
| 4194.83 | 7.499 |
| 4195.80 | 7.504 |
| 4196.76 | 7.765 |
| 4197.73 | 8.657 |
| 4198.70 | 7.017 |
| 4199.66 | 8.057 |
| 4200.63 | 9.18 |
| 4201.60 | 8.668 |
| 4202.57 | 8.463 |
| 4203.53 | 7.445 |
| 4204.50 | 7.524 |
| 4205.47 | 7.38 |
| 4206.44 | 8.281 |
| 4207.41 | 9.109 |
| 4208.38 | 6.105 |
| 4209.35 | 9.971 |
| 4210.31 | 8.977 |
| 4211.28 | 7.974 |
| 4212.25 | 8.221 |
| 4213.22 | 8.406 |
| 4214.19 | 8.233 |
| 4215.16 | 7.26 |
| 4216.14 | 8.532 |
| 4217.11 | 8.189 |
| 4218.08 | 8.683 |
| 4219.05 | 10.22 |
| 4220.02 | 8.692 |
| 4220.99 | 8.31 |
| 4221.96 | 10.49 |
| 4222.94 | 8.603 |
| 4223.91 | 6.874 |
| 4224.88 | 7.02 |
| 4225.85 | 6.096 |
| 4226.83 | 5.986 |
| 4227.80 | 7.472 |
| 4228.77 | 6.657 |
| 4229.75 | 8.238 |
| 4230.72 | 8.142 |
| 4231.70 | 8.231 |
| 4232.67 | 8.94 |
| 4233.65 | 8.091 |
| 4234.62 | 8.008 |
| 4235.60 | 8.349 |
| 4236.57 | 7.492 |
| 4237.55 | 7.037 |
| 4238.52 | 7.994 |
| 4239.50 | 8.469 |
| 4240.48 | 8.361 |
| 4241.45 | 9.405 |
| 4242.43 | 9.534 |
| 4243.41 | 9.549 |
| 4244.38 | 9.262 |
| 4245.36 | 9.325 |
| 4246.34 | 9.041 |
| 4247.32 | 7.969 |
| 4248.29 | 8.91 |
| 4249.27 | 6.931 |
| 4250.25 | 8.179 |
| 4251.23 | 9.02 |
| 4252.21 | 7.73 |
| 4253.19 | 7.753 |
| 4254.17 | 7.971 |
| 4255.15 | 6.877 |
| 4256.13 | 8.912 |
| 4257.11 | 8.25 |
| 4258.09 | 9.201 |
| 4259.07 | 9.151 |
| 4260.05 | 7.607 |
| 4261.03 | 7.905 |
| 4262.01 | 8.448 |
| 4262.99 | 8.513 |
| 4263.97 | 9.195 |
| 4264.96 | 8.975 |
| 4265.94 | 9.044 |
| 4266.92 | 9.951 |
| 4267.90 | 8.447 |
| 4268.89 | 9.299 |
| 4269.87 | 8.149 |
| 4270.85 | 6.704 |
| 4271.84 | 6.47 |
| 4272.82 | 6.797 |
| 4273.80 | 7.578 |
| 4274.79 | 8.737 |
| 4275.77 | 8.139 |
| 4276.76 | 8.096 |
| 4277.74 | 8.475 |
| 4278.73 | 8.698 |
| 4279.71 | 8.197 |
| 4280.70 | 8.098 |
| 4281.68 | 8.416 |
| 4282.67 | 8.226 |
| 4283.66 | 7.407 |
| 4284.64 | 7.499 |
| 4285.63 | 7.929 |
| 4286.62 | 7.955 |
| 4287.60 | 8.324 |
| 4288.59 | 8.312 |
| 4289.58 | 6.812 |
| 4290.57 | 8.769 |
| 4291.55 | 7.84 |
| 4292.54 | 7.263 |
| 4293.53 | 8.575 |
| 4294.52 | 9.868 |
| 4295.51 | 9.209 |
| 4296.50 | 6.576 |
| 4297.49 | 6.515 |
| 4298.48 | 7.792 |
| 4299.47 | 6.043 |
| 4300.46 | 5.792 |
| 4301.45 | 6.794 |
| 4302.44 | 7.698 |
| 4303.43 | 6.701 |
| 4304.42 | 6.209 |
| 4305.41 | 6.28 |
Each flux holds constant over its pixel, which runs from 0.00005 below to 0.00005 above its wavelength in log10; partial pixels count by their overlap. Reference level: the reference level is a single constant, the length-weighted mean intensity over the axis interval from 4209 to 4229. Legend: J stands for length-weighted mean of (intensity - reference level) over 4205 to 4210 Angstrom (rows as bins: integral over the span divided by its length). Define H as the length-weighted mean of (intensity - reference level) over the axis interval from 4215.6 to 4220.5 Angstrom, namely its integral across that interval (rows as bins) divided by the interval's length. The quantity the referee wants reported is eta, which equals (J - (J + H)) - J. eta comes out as -0.76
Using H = 0.7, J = 0.05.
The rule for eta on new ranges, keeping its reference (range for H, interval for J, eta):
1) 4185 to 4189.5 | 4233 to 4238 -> 0.30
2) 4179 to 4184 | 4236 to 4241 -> 0.77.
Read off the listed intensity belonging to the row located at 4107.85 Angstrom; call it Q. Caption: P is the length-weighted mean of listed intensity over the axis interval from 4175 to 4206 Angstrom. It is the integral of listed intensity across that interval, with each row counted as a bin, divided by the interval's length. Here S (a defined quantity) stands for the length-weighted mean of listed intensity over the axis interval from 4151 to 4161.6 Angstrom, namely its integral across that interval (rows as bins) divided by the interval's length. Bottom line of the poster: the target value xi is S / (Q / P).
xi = 7.5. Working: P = 7.9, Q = 8.808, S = 8.37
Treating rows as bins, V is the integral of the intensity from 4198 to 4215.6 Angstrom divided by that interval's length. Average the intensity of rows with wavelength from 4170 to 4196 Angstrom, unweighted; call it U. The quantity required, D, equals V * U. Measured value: 65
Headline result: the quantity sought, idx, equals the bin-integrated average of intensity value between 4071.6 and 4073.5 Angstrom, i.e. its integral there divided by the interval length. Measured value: 9.07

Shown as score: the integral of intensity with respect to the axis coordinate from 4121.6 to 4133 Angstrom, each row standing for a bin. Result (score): 92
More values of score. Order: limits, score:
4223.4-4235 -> 87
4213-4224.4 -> 97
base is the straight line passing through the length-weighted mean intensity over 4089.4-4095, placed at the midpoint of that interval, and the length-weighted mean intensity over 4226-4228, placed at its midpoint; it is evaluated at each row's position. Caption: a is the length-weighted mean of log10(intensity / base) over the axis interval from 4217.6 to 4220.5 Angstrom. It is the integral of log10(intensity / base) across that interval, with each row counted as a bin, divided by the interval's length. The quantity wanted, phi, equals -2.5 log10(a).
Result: 2.1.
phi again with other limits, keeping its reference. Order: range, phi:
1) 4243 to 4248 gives 2.0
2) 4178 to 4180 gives 4.6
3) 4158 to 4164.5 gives 2.8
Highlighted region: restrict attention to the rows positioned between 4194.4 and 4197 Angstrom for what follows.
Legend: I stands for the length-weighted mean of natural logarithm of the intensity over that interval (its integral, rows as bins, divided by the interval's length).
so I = 2.03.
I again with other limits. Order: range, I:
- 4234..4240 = 2.06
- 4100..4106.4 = 1.99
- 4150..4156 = 2.08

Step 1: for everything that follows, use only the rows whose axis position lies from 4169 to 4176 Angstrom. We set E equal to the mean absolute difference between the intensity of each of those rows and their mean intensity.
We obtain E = 0.67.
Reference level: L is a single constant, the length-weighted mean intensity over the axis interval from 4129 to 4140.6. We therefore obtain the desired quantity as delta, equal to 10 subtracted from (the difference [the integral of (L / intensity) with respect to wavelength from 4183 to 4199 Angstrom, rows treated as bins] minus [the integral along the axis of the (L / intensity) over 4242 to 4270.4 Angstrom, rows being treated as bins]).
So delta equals -21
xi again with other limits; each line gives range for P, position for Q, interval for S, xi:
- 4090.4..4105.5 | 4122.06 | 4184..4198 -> 7.6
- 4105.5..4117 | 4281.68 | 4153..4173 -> 7.7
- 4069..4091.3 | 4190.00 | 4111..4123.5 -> 8.5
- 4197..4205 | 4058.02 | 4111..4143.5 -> 9.1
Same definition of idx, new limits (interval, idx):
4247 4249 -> 8.34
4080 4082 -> 8.50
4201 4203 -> 8.58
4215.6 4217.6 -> 8.31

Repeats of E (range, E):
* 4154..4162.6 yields 0.66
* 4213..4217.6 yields 0.35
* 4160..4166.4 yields 0.54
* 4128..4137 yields 0.40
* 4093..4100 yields 0.83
